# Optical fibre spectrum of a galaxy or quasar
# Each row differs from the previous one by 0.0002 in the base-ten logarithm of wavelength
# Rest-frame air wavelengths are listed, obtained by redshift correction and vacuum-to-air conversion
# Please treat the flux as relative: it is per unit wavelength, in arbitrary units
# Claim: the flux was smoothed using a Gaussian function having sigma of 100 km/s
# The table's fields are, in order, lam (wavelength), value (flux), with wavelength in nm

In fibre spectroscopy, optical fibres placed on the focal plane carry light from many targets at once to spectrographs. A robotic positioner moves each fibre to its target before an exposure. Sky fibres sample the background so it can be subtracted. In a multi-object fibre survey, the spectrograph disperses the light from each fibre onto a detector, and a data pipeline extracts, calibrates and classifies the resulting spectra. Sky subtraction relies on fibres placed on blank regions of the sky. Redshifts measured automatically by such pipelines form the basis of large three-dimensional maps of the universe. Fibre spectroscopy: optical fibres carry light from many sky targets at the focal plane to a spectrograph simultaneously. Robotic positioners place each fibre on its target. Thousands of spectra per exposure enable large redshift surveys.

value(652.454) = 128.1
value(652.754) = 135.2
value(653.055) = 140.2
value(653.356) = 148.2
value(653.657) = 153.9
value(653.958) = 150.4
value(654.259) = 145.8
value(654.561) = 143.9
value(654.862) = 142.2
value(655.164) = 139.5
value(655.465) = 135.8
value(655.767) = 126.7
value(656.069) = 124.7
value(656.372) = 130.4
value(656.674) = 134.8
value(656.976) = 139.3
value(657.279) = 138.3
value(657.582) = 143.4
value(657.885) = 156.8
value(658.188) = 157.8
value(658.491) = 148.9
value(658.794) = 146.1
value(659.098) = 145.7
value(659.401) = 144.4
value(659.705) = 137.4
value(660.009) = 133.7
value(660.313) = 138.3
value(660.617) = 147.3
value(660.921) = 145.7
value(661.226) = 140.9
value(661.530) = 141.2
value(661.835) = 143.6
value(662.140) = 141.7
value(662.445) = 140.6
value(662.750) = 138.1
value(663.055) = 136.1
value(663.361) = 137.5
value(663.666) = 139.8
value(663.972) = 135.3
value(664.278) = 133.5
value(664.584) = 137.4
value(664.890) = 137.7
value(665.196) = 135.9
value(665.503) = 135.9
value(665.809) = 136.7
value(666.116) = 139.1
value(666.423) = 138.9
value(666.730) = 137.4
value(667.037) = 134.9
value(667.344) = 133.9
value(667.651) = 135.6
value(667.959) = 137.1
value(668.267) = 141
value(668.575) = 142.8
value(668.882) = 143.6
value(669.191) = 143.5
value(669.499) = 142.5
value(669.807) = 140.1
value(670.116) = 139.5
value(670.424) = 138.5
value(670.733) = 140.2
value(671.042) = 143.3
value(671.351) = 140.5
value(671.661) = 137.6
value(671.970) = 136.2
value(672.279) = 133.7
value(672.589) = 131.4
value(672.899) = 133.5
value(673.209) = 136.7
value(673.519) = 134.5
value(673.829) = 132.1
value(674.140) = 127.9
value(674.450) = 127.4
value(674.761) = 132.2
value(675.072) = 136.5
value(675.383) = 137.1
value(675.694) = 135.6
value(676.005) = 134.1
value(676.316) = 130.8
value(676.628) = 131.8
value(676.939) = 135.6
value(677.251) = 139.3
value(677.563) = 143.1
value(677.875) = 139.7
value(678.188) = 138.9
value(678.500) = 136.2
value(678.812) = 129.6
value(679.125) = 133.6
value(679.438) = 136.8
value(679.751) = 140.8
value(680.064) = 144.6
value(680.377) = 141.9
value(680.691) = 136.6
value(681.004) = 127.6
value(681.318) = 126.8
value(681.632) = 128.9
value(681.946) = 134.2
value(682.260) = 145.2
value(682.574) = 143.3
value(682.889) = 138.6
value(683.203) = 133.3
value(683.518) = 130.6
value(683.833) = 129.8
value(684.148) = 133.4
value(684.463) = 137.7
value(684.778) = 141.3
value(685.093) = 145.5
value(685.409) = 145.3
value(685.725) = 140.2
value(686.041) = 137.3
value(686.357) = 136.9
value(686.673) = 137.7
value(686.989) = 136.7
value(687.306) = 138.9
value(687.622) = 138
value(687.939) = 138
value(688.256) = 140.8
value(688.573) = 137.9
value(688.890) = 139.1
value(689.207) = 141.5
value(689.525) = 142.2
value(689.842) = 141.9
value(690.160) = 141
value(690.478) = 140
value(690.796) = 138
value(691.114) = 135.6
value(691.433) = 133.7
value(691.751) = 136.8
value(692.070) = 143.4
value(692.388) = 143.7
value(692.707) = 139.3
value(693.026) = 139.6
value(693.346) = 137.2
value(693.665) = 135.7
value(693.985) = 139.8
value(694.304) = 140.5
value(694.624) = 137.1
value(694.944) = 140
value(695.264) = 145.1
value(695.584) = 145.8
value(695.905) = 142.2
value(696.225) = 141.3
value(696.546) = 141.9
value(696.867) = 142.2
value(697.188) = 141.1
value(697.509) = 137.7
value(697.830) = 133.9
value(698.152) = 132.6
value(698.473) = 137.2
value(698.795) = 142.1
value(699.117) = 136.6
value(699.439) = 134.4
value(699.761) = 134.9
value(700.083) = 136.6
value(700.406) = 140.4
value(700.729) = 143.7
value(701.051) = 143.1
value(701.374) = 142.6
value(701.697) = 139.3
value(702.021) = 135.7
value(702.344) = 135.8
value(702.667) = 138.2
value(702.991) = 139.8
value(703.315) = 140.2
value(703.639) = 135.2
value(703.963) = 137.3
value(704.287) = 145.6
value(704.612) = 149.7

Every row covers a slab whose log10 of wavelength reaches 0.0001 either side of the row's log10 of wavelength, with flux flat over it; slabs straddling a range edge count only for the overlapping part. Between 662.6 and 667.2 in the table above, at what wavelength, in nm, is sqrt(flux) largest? 663.666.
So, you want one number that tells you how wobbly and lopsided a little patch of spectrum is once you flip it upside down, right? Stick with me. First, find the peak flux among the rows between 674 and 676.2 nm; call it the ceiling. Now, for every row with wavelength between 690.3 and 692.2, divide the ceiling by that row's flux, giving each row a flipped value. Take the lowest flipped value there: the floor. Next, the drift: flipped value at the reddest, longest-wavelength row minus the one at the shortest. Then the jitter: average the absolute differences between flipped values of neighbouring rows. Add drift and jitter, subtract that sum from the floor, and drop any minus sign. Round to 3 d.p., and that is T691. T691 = 0.956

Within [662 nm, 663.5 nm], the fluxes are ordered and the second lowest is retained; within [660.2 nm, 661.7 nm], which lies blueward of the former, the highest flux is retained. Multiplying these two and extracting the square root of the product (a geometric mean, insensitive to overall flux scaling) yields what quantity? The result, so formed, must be 142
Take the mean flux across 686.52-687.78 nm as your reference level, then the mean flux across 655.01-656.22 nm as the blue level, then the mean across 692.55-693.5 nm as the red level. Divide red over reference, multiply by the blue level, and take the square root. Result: 11.5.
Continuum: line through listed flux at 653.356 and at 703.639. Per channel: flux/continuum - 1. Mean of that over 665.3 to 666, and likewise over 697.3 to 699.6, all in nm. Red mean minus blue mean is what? 0.059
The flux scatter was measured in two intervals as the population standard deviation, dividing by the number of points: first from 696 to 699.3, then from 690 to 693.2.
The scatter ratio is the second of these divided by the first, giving 0.9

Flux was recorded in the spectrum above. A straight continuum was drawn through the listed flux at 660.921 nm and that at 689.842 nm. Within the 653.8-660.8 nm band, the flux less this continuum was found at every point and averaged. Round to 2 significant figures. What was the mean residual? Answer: -4.8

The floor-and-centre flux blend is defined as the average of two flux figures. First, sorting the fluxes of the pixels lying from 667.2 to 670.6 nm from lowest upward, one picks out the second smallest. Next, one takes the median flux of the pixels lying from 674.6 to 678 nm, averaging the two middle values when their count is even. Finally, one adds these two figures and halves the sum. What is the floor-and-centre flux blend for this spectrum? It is 135.6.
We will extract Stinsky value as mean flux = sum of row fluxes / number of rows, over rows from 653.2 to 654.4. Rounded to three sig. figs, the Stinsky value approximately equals 150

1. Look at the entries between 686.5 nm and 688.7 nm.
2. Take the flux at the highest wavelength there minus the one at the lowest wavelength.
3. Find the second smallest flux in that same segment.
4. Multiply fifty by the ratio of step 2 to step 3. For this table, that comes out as 0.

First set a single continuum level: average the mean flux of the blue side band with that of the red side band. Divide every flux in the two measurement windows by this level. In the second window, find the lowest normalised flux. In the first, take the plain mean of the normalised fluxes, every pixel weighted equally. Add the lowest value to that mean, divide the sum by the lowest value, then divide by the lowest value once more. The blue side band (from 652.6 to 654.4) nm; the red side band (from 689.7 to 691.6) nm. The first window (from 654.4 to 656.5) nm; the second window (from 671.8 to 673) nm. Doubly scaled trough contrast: 2.19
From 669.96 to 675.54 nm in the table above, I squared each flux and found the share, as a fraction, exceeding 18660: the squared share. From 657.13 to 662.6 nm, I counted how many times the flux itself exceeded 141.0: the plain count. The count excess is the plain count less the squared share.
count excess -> 12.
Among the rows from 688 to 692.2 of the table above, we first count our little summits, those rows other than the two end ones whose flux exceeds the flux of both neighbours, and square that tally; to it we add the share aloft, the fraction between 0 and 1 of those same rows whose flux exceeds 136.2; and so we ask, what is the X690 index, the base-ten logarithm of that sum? 0.27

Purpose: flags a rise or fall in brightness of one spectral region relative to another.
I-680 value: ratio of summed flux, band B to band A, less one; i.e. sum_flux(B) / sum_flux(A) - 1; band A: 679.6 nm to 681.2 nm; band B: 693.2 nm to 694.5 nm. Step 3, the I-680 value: -0.20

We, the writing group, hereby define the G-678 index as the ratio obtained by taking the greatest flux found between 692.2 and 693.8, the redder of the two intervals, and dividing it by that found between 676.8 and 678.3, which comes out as 1.00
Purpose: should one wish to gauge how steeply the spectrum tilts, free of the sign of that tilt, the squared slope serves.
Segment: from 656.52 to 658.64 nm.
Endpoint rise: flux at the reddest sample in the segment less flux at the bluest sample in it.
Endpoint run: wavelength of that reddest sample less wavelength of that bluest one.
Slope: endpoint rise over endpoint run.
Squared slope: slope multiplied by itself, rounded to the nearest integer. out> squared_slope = 60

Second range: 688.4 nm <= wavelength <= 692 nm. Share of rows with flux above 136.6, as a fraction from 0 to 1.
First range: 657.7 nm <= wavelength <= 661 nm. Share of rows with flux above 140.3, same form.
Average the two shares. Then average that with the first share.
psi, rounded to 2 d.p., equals 0.75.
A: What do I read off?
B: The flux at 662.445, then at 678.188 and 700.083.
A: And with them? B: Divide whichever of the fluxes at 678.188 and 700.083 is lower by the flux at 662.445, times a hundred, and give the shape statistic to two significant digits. 97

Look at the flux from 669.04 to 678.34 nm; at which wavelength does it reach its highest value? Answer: 669.191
